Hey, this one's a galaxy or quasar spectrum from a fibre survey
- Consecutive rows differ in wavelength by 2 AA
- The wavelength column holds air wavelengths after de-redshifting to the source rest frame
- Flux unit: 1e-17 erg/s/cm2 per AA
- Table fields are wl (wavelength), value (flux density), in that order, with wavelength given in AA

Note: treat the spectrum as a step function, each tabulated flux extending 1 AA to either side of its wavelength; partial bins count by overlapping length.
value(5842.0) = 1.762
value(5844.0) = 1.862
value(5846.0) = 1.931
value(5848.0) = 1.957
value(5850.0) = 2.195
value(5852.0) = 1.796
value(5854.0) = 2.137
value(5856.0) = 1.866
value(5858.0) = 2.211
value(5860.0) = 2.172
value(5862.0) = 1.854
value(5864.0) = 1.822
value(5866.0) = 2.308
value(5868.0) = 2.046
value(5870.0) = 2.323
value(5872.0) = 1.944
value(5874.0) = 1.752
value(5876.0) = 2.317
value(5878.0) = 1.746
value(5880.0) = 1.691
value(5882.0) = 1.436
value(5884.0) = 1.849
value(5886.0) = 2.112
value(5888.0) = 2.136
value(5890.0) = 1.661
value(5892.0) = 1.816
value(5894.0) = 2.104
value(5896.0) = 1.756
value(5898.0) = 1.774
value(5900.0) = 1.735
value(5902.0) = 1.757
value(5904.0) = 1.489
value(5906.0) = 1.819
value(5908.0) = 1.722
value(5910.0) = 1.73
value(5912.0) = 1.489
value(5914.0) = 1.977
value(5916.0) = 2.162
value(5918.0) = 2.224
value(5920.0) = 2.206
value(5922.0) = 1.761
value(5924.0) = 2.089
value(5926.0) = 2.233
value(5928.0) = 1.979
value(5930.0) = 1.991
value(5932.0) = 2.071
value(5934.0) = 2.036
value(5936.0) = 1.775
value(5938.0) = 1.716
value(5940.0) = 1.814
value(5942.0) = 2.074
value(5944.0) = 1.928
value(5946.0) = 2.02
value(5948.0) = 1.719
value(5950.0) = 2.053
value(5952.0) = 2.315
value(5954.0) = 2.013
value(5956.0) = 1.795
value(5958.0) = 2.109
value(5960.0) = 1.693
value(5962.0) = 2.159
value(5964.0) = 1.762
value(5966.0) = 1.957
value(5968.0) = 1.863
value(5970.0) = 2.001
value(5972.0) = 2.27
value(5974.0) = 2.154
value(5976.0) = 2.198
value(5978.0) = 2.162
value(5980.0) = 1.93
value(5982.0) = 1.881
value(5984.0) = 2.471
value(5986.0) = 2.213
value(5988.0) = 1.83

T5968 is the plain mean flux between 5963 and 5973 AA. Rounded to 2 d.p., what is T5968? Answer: 1.97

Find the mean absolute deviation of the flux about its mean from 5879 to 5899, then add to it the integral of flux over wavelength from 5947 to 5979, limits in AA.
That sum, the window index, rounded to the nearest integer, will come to 65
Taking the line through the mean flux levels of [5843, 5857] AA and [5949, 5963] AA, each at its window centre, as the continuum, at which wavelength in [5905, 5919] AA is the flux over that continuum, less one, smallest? 5912.0 AA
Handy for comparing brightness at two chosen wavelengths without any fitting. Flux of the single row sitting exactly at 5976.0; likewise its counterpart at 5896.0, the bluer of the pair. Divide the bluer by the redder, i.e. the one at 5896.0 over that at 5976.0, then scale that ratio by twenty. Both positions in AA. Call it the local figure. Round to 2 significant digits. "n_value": 16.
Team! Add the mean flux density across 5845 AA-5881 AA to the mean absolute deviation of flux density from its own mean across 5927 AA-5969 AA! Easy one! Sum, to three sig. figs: 2.14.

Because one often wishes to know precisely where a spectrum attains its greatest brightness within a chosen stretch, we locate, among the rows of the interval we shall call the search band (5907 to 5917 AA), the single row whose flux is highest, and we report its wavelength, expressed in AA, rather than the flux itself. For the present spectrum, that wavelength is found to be 5916.0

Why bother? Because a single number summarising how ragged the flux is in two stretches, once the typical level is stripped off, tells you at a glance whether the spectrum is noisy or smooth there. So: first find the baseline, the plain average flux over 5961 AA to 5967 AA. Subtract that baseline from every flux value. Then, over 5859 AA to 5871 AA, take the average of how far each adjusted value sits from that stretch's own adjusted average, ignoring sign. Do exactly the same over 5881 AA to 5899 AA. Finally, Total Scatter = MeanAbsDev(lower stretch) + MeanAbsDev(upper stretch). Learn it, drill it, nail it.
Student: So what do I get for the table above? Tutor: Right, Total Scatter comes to 0.36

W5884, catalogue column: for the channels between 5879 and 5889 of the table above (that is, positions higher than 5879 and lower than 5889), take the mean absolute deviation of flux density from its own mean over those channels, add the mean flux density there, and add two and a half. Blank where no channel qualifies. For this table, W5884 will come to 4.57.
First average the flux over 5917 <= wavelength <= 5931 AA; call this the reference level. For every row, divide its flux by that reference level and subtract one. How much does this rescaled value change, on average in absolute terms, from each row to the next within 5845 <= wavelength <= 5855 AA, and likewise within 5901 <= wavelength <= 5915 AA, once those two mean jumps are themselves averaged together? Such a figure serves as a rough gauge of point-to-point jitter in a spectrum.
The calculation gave 0.118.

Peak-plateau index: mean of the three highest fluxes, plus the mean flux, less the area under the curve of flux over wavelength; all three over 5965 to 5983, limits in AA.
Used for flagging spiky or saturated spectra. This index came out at -32.6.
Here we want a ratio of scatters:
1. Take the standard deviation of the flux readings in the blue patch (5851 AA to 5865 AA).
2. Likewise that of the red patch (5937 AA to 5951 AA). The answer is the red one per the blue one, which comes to 0.84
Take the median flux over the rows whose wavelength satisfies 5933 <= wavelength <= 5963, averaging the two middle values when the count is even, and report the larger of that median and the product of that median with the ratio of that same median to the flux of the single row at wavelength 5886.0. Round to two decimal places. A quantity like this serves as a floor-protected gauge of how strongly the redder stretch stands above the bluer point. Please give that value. 2.01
